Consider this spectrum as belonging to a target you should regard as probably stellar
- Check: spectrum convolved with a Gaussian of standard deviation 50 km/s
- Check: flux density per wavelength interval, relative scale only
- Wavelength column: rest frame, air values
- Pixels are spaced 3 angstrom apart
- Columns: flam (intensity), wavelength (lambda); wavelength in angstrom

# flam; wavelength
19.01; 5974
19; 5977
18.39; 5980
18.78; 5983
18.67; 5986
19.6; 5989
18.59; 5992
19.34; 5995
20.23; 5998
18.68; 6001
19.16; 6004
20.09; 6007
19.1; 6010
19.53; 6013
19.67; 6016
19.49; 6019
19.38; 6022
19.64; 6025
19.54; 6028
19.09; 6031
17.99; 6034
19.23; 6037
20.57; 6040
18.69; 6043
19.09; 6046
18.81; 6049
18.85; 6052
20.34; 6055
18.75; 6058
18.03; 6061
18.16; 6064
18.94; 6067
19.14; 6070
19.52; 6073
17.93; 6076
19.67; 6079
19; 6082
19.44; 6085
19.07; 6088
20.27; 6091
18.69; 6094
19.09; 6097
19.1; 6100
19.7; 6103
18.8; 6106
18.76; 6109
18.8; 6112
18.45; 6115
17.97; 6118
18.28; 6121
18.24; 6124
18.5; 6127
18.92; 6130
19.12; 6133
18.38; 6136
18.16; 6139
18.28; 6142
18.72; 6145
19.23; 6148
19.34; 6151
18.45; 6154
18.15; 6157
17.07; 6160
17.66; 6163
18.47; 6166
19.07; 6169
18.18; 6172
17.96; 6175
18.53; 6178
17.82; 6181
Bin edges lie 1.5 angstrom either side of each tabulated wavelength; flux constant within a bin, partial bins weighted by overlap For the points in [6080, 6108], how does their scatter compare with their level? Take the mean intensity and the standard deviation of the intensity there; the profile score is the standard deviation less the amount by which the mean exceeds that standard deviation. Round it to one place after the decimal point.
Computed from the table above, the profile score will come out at -18.3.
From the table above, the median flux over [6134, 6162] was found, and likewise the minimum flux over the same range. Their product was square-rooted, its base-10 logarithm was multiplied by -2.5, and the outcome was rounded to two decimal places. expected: -3.12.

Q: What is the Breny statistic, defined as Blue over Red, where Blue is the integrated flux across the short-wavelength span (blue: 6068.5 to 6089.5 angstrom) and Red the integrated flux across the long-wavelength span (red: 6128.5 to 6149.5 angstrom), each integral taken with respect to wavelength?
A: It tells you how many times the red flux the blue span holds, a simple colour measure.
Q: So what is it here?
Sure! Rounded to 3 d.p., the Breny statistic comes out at 1.023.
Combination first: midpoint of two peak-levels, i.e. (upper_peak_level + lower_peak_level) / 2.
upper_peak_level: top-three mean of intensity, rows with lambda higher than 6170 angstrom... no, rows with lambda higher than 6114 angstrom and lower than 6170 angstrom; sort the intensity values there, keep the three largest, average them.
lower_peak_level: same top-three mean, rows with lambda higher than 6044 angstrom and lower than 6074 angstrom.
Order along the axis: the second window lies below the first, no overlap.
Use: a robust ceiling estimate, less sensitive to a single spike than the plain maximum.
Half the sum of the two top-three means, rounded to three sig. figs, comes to 19.4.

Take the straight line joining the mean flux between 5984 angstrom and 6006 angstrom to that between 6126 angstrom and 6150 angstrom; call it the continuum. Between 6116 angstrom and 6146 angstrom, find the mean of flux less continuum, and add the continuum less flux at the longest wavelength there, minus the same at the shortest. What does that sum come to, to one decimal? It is -1.1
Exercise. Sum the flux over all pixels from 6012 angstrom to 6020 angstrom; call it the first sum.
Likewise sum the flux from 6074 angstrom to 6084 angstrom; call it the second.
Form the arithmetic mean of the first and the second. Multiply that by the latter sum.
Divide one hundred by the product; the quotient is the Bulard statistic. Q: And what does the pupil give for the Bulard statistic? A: 0.0306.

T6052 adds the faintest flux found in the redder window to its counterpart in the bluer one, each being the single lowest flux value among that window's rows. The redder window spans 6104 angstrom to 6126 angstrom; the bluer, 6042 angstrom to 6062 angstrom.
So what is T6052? 36.00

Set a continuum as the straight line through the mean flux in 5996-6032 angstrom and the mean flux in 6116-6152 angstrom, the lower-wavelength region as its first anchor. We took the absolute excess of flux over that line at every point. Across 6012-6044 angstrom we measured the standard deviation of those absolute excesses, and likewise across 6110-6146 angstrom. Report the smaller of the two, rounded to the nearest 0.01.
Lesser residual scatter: 0.18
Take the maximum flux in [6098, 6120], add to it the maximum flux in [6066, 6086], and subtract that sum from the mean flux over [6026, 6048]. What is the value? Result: -20.2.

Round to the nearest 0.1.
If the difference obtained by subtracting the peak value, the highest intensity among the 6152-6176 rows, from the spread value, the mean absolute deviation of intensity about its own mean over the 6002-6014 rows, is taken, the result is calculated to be -18.7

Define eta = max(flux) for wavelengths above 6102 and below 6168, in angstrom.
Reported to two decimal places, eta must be 19.70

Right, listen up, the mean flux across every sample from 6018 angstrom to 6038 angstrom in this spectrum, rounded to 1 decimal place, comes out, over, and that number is 19.2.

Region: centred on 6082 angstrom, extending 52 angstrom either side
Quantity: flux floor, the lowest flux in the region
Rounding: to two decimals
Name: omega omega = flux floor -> 17.93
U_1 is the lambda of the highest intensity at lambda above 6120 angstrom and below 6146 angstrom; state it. 6133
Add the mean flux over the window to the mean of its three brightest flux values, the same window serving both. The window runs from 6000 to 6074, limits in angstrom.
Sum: 39.5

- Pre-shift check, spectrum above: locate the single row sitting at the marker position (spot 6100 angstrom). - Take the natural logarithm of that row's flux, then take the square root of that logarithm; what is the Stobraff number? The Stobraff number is 1.72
